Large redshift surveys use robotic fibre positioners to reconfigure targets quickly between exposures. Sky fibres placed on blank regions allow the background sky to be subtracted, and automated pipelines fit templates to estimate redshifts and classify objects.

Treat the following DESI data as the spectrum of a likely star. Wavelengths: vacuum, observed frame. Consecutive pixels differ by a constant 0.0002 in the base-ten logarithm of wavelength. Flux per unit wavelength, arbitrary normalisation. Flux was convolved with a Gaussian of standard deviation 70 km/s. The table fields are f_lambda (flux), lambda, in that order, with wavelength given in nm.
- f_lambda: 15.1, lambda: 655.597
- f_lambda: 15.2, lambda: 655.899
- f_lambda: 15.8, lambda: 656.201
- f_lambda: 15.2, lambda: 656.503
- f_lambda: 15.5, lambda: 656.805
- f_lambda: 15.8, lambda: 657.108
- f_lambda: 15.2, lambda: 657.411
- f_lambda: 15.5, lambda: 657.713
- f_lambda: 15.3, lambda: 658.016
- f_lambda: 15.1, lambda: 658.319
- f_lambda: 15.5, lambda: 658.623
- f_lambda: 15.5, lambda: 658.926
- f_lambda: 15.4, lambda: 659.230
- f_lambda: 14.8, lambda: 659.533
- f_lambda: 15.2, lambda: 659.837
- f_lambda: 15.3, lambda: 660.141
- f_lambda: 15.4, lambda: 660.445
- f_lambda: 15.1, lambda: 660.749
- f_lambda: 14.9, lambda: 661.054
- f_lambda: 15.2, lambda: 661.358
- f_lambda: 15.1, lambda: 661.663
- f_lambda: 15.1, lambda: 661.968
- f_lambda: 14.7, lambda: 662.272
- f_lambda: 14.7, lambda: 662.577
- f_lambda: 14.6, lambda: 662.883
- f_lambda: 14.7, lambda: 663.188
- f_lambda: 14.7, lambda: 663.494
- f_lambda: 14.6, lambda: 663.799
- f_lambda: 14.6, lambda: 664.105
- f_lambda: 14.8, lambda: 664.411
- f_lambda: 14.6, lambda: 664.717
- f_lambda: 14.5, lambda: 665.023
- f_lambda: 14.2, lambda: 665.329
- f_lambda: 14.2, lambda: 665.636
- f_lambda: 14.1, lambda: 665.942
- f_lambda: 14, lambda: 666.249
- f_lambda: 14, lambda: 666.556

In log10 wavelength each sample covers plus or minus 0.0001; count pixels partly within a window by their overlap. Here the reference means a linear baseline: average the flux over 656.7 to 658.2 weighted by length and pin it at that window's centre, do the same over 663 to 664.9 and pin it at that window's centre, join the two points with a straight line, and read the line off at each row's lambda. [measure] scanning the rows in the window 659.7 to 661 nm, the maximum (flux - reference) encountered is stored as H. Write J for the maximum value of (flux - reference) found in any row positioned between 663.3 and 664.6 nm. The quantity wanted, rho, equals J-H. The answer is -0.1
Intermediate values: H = 0.31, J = 0.19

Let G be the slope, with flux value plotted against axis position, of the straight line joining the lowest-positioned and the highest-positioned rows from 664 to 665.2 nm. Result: -0.11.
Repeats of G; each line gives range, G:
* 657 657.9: -0.50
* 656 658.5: -0.33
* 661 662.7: -0.13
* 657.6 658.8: 0.00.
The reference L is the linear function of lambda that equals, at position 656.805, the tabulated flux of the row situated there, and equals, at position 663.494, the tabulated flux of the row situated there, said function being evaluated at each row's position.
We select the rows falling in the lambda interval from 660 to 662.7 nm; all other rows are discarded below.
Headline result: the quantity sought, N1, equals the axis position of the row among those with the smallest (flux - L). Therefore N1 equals 662.272 nm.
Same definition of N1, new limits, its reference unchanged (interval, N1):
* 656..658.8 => 656.503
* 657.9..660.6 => 659.533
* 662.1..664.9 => 662.883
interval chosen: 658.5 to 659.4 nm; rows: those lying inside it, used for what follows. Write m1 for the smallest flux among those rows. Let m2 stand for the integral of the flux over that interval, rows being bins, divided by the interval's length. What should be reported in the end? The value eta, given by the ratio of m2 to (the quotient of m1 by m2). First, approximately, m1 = 15.4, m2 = 15.5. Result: 15.5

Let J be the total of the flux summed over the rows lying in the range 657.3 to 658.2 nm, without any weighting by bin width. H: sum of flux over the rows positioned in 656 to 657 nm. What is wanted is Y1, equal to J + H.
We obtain 92.5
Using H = 46.5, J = 46.0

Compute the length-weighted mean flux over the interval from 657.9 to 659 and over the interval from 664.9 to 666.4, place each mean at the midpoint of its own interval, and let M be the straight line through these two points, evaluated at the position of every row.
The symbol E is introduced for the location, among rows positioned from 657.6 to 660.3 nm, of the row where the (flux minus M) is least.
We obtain 659.533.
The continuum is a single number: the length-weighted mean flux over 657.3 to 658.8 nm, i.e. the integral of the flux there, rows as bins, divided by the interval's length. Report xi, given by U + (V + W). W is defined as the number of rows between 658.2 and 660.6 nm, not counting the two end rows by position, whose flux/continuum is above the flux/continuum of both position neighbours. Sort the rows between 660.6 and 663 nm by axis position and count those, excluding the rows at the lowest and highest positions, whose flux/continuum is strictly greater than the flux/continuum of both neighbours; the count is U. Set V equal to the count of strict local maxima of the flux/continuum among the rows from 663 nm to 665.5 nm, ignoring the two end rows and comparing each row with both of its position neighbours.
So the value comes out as 2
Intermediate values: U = 1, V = 1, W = 0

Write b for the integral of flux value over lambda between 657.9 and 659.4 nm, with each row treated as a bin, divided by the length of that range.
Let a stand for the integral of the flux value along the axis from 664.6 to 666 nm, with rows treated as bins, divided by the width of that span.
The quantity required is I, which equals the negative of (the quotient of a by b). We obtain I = -0.93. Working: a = 14.33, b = 15.4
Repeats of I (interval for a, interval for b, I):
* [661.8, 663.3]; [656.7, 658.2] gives -0.96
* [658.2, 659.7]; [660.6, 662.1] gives -1.01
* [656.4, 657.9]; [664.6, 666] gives -1.08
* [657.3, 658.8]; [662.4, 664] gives -1.05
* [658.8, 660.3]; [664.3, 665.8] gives -1.05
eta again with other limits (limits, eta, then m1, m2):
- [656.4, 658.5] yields 15.7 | 15.1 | 15.4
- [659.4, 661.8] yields 15.5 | 14.8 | 15.1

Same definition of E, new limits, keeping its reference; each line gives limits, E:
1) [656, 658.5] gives 656.503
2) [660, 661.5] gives 661.054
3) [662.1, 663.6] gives 662.883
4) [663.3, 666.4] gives 666.249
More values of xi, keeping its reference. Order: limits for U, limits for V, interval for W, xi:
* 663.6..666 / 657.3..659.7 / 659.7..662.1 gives 4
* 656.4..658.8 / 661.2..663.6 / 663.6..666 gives 3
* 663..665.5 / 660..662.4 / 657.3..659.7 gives 4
